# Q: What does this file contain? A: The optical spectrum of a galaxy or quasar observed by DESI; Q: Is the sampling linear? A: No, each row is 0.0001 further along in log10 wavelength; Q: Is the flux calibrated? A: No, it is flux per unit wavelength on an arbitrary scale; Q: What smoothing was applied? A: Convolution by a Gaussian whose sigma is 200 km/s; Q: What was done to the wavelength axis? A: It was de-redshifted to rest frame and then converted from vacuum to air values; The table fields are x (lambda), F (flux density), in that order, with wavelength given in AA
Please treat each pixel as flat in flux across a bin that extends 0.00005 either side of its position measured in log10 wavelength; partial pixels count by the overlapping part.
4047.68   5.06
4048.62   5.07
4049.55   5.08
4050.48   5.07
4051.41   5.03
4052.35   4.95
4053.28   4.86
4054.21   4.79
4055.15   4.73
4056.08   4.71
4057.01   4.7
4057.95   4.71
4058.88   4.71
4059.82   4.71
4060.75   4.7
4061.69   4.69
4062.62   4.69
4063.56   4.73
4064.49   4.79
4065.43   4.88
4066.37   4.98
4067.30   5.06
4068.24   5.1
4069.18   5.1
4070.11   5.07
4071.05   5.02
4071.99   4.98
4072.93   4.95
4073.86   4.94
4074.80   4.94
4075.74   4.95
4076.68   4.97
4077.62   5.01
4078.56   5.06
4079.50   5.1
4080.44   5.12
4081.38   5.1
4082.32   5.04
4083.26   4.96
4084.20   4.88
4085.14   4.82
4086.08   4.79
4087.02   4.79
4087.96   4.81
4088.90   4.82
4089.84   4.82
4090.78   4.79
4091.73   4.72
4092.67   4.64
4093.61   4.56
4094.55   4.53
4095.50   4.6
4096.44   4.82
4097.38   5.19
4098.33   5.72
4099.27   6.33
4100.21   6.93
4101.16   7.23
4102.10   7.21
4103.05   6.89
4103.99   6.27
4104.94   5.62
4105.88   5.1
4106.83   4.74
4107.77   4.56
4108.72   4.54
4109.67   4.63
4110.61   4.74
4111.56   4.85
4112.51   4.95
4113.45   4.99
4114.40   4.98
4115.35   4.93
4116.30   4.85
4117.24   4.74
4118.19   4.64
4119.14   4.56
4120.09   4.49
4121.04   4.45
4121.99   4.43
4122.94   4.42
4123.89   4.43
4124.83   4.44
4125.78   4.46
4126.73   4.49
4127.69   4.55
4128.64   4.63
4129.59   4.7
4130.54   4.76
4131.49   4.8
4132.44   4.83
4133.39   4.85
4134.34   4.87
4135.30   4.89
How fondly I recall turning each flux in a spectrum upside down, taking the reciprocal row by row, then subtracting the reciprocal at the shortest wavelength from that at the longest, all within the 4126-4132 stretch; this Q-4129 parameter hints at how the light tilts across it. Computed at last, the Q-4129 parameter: -0.014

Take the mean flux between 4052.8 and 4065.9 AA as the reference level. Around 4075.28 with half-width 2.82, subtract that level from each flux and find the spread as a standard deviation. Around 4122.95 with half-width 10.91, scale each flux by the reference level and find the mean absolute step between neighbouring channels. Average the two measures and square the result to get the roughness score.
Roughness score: 0.0003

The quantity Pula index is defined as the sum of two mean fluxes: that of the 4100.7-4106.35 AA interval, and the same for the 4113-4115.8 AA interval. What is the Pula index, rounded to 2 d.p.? 11.35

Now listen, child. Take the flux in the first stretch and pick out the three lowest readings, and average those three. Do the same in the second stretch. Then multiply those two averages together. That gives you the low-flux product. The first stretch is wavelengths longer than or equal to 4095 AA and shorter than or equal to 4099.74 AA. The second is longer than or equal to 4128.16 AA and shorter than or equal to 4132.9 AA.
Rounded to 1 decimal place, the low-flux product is 22.9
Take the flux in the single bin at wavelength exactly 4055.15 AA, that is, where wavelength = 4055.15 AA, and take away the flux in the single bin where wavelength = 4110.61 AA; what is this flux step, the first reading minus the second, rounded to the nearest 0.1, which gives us 0.0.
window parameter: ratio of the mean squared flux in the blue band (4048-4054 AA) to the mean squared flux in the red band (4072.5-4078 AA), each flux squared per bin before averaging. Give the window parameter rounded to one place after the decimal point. 1.0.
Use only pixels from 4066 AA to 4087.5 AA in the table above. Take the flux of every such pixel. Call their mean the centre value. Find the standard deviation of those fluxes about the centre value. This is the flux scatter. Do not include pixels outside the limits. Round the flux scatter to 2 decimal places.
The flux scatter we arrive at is 0.10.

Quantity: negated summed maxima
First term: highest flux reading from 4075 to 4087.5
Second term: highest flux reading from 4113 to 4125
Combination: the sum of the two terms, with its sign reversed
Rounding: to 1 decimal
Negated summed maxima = -10.1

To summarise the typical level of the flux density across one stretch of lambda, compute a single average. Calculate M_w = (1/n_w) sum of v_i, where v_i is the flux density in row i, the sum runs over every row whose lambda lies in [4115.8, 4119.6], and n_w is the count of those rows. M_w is 4.70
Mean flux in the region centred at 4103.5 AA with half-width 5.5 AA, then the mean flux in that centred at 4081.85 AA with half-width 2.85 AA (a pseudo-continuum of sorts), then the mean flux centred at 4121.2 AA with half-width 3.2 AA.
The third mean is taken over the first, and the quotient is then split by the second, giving 0.150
